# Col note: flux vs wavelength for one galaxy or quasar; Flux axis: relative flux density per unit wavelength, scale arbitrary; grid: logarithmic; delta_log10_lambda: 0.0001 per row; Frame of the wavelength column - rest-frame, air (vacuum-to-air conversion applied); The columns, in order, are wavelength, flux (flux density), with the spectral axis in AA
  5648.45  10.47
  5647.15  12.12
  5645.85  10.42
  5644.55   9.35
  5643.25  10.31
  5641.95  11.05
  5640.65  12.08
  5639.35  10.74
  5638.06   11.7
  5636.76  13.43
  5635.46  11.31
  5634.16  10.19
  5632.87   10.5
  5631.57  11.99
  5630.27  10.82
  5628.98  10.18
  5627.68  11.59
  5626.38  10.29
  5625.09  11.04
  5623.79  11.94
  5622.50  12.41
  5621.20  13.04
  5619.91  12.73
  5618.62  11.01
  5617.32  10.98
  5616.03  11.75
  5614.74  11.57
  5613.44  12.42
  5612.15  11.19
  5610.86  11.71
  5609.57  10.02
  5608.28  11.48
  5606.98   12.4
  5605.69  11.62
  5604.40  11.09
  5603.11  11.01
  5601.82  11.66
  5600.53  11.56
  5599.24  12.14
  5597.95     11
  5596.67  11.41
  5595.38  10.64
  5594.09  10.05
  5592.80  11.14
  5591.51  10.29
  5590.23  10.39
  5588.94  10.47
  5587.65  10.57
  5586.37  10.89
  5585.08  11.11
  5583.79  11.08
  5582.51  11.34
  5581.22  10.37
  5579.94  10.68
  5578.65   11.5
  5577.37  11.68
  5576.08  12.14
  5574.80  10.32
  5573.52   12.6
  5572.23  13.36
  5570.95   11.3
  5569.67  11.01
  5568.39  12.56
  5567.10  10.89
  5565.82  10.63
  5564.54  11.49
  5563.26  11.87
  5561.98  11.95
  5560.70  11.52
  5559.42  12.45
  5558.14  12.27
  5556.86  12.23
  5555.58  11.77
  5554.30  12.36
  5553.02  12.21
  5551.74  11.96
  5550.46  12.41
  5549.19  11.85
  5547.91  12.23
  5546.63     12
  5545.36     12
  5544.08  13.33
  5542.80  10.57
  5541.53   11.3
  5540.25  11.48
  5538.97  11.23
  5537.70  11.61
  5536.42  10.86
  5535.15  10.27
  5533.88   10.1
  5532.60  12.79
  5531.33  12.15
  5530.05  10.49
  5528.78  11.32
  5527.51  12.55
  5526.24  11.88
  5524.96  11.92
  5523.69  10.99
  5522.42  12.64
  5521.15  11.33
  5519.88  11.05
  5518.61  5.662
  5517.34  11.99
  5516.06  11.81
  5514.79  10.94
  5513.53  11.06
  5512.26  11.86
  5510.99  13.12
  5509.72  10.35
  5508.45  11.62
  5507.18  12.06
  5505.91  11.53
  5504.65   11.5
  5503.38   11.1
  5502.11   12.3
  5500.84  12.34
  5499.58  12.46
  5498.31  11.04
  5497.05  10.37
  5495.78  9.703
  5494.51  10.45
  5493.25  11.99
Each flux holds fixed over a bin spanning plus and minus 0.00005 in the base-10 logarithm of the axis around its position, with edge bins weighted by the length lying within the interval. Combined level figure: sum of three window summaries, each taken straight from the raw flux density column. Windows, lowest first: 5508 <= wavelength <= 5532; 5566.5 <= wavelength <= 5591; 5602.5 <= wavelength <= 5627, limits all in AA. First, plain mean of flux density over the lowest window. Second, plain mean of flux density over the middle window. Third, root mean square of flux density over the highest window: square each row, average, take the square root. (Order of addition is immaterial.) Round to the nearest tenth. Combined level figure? 34.2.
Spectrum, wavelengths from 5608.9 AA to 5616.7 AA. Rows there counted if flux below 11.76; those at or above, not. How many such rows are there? 5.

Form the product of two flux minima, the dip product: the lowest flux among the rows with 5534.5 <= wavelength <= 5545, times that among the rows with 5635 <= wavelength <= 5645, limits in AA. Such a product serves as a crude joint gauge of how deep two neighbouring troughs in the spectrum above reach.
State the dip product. 96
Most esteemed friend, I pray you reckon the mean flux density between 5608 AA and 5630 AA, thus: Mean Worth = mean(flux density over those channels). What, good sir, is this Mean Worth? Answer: 11.5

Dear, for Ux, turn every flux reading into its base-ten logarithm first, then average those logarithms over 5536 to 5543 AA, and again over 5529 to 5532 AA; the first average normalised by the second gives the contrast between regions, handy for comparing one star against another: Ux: 1.00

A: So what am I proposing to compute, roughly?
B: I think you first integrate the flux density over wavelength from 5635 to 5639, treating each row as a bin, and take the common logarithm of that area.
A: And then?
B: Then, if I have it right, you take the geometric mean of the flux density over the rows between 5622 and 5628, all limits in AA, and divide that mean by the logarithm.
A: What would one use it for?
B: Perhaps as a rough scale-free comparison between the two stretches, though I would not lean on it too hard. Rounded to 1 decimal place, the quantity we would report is 6.8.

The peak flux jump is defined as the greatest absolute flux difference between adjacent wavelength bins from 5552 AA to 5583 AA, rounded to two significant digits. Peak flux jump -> 2.3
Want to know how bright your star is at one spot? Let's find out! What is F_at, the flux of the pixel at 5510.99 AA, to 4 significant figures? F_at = 13.12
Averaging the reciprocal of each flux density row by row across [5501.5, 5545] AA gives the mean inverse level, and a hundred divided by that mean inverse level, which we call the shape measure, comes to 1116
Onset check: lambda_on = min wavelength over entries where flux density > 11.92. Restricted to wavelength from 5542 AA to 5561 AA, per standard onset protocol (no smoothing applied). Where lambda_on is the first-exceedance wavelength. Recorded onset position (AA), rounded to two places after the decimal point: 5544.08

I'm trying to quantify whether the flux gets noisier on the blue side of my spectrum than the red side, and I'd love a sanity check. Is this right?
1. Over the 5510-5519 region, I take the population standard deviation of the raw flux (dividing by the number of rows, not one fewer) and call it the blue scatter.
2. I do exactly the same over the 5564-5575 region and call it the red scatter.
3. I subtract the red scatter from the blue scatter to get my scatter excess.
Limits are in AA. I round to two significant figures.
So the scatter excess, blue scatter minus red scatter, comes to 1.3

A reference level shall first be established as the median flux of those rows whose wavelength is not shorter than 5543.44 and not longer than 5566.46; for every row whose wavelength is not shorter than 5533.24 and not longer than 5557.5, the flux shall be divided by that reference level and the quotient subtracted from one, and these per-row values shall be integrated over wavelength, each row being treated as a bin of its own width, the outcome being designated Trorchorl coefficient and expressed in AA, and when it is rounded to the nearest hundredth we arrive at 0.66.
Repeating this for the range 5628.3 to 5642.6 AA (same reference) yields 0.87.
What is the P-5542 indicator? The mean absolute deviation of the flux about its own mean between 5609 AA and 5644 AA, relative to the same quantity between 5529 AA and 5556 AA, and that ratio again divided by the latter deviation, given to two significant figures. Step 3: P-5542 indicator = 1.6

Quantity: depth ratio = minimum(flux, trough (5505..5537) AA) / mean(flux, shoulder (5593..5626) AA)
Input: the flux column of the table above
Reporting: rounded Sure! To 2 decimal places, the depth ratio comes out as 0.49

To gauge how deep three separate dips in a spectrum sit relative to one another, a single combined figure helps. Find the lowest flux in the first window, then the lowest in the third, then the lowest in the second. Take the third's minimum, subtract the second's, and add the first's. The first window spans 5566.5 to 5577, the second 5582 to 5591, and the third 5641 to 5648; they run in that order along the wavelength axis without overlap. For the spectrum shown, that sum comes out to 9.3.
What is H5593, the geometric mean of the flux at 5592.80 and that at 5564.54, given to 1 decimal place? 11.3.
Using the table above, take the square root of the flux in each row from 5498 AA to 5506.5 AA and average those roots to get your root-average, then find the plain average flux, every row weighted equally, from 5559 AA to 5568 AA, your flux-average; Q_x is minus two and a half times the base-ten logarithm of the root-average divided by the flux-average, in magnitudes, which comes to 1.32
